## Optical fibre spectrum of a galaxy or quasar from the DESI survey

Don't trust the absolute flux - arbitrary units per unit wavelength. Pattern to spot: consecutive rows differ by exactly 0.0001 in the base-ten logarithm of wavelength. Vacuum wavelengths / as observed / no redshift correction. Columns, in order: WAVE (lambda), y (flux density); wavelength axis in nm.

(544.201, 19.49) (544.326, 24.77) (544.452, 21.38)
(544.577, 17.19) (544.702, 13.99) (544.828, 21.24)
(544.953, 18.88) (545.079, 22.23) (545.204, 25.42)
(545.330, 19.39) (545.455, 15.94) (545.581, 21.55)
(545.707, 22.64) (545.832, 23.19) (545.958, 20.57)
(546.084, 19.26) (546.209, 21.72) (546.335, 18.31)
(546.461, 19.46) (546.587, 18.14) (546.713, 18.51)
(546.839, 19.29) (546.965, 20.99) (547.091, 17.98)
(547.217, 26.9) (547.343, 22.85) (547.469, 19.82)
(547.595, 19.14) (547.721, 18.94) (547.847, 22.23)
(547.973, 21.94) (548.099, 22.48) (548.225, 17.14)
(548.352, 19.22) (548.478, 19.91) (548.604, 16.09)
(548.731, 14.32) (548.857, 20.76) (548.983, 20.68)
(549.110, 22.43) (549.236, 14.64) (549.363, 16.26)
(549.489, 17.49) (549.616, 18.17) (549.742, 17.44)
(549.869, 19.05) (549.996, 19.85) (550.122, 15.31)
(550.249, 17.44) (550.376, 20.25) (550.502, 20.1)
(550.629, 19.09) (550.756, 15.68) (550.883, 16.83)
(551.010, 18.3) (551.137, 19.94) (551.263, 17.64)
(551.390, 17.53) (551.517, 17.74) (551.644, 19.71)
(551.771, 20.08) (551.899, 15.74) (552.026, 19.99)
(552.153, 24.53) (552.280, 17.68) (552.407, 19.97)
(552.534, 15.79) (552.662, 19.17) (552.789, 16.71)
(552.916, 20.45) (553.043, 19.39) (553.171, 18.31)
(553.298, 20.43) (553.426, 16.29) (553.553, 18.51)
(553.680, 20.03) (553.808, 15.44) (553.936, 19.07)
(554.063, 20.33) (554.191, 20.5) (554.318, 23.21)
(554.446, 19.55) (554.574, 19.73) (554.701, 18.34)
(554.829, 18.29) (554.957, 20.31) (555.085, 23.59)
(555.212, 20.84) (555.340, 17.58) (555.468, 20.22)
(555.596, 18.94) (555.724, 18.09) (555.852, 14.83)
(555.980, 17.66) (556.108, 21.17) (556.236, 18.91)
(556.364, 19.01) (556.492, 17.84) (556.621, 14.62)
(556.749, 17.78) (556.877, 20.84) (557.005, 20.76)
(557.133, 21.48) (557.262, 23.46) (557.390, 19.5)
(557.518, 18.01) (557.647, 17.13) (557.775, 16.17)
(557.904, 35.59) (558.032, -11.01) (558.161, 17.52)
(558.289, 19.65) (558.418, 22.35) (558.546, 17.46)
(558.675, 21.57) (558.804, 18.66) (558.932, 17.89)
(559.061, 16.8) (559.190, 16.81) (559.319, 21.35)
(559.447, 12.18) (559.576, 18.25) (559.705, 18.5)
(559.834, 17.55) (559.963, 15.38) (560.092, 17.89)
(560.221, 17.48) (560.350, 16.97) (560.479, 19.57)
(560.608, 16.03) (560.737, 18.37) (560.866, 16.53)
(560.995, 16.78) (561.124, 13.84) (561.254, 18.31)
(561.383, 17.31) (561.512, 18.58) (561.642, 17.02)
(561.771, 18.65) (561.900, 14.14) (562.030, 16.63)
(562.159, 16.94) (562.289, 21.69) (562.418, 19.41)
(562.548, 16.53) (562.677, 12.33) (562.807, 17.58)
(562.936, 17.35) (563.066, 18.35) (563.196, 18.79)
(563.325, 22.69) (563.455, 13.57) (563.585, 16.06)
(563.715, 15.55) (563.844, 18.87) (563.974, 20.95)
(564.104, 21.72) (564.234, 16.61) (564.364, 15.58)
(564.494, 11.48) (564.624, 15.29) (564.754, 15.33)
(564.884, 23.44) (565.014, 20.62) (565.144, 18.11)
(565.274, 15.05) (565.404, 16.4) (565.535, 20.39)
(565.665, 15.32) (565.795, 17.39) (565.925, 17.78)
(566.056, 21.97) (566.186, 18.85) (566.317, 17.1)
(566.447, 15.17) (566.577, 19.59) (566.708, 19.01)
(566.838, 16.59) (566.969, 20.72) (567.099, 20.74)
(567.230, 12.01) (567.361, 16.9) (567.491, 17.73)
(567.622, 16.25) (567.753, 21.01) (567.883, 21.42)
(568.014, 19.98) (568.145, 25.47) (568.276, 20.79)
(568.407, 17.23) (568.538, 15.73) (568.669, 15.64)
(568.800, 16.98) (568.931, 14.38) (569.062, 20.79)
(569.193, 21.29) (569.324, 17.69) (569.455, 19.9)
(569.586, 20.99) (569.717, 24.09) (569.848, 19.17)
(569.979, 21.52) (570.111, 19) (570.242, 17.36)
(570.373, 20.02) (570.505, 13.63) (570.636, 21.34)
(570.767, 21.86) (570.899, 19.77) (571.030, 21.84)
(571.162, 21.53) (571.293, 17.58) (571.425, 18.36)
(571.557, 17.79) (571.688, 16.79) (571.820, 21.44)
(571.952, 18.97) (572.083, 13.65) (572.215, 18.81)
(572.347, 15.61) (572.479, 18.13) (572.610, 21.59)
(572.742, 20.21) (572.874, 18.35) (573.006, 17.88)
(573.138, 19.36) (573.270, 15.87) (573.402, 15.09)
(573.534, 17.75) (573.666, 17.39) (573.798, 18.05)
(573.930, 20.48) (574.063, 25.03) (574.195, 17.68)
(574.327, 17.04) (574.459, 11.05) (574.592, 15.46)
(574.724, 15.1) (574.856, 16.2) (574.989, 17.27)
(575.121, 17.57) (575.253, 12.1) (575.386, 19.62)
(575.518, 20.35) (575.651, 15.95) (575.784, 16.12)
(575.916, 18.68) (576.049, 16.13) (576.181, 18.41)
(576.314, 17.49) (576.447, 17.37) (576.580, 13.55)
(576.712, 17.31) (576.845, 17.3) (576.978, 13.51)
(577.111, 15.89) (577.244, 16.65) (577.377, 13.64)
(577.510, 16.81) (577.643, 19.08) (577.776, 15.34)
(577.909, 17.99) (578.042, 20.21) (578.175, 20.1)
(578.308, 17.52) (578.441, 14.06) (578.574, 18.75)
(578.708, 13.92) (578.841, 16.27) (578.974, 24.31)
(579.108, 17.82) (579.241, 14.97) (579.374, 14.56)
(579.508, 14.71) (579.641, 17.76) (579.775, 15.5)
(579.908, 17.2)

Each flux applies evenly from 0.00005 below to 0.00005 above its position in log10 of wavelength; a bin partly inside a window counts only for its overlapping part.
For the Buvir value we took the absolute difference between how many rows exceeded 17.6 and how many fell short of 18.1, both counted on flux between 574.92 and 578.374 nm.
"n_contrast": 11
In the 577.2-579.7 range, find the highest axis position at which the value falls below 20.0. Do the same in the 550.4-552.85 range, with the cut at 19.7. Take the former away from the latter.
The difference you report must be -26.85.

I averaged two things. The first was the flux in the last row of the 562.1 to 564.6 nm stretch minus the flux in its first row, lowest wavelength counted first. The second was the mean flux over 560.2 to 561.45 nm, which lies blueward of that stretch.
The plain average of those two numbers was 5.8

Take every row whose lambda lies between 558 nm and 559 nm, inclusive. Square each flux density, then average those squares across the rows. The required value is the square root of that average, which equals 18.5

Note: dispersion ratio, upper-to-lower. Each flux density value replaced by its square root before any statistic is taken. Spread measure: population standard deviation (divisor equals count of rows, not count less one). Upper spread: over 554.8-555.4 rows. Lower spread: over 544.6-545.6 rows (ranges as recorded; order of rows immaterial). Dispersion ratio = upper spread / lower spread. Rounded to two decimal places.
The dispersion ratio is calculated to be 0.60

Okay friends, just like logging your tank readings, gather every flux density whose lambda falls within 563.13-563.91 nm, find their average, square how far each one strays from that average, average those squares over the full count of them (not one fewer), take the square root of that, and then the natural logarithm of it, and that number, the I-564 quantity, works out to 1.1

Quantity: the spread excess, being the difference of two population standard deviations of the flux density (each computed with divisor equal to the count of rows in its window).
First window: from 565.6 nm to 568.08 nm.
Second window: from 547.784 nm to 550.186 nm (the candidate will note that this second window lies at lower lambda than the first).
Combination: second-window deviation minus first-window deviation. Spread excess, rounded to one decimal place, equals 0.1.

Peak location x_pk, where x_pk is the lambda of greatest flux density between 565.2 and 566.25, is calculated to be 566.056 nm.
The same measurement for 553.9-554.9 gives 554.318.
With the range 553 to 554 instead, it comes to 553.298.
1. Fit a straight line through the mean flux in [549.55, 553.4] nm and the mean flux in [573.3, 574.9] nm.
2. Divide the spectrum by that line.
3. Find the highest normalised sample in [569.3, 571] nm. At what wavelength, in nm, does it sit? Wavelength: 569.717 nm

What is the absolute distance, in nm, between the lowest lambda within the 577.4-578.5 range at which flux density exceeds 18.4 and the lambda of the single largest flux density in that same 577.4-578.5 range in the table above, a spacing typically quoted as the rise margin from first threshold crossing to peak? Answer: 0.40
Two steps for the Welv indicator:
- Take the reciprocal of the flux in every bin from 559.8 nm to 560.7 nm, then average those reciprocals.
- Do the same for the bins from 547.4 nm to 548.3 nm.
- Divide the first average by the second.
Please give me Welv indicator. 1.17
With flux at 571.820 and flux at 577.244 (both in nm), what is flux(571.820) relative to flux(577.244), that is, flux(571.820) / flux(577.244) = 1.3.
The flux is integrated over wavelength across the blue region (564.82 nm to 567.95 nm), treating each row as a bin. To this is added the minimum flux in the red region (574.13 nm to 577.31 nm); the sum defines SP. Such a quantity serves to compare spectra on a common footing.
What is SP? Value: 68.4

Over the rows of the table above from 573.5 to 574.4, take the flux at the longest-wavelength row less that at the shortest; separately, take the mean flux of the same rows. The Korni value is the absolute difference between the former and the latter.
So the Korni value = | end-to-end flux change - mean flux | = 19.8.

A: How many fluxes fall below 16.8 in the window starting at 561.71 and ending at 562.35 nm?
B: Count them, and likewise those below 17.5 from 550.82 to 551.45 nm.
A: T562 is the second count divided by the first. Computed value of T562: 0.5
